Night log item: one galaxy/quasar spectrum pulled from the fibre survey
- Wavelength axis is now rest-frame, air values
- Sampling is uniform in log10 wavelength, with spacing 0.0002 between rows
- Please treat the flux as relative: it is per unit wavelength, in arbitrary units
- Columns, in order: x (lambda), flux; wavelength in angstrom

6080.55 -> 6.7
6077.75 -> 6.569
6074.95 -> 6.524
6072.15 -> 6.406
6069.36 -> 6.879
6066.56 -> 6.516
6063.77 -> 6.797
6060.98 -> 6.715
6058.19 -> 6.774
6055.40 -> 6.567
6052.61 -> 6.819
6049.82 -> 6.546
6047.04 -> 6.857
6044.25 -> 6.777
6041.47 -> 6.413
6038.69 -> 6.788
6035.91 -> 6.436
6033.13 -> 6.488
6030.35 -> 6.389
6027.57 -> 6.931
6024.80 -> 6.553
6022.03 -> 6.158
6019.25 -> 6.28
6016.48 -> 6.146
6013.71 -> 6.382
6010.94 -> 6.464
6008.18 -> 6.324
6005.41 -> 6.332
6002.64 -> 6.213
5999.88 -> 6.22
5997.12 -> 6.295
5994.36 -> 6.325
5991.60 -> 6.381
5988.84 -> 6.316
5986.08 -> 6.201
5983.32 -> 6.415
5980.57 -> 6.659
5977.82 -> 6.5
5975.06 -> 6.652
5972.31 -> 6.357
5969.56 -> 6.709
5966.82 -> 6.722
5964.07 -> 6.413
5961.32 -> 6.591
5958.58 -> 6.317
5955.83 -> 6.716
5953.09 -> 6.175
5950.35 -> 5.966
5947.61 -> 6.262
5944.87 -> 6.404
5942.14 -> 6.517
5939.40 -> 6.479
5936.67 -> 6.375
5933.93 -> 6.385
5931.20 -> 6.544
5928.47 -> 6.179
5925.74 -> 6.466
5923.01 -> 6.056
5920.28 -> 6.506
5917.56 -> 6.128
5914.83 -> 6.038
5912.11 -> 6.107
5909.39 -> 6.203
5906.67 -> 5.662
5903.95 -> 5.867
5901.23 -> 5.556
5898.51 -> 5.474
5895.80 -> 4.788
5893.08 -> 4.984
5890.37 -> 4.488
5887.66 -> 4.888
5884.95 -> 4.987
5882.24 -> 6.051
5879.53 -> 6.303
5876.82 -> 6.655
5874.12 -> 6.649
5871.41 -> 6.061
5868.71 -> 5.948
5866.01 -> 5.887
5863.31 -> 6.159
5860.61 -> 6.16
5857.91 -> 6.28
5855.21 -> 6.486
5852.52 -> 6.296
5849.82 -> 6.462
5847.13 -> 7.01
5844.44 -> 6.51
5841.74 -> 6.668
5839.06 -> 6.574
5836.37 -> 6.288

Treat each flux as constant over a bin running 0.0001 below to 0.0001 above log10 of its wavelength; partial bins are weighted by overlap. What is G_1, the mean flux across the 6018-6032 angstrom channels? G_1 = 6.46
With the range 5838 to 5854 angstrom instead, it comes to 6.59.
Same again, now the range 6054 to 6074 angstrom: 6.66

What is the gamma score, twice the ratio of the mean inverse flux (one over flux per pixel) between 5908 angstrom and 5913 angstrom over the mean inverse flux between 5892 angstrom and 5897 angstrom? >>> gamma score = 1.59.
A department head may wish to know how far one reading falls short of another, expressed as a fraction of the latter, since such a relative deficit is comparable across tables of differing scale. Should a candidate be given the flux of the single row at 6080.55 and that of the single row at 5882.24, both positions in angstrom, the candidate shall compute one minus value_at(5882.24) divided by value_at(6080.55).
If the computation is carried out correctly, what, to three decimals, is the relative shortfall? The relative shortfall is 0.097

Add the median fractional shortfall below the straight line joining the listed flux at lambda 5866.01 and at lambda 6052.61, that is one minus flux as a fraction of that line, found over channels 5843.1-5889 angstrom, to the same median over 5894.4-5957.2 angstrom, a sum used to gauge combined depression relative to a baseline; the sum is -0.06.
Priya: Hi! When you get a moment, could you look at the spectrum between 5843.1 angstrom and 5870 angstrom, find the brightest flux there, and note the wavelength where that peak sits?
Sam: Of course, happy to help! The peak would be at 5847.13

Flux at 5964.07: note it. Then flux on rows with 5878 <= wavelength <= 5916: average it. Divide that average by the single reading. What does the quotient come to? 0.86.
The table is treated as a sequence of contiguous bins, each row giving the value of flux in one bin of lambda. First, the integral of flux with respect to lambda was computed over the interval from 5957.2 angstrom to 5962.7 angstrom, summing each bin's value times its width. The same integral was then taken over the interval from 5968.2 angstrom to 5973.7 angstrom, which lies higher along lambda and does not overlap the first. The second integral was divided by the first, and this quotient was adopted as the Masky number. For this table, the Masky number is 1.01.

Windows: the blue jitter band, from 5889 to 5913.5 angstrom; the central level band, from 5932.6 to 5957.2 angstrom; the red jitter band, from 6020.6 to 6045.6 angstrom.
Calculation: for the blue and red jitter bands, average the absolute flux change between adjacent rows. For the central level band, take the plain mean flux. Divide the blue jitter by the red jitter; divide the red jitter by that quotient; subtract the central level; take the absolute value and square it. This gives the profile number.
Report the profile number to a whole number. 37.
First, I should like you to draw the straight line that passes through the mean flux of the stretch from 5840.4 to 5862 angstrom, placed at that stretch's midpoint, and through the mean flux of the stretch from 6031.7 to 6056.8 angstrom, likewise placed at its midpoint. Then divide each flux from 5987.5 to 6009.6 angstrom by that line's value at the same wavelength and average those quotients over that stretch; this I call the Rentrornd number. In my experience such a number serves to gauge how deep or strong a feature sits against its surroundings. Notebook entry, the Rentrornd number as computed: 0.96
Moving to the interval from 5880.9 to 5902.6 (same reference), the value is 0.79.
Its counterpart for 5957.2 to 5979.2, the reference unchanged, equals 0.99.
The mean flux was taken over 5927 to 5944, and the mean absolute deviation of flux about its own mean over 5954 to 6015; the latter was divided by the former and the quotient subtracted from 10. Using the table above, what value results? 9.978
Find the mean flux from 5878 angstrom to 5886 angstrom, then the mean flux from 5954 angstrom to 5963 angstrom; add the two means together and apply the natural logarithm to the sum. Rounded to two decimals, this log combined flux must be 2.51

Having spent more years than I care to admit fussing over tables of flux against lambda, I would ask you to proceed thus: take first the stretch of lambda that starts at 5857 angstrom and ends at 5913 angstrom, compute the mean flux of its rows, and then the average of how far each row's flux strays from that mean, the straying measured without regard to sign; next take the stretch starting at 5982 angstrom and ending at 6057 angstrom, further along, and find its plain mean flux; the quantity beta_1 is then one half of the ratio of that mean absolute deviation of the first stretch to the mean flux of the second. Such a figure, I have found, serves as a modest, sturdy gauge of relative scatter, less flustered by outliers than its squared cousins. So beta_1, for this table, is 0.039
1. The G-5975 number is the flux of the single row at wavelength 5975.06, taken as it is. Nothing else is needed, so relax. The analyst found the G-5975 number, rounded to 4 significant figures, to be 6.652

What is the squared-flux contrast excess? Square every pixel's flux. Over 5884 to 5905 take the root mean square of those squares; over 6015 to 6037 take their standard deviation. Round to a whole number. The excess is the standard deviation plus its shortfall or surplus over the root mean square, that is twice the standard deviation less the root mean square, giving -21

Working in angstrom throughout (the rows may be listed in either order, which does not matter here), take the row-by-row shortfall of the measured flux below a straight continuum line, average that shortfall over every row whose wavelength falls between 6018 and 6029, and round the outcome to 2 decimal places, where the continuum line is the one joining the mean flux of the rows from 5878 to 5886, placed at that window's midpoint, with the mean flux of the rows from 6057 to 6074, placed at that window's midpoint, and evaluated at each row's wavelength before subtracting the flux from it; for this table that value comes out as 0.00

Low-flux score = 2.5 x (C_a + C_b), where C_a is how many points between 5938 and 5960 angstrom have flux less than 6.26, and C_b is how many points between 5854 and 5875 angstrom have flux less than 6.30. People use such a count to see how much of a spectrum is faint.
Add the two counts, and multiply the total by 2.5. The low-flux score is 20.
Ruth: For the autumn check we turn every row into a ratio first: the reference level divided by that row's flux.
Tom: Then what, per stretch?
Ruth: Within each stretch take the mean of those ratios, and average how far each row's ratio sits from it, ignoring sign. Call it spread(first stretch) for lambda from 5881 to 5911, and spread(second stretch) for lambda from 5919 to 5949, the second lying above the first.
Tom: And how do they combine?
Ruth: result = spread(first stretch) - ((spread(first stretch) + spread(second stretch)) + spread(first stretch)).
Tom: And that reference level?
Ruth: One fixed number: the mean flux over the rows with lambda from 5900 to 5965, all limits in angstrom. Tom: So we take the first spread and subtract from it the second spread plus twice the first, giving -0.13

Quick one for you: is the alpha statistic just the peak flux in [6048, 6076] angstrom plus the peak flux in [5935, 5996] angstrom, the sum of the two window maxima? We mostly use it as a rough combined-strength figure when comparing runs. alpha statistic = 13.6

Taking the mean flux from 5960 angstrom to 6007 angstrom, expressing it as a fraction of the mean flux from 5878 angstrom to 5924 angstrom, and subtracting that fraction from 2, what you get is 0.86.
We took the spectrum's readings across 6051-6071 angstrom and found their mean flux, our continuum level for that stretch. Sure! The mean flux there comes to 6.72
